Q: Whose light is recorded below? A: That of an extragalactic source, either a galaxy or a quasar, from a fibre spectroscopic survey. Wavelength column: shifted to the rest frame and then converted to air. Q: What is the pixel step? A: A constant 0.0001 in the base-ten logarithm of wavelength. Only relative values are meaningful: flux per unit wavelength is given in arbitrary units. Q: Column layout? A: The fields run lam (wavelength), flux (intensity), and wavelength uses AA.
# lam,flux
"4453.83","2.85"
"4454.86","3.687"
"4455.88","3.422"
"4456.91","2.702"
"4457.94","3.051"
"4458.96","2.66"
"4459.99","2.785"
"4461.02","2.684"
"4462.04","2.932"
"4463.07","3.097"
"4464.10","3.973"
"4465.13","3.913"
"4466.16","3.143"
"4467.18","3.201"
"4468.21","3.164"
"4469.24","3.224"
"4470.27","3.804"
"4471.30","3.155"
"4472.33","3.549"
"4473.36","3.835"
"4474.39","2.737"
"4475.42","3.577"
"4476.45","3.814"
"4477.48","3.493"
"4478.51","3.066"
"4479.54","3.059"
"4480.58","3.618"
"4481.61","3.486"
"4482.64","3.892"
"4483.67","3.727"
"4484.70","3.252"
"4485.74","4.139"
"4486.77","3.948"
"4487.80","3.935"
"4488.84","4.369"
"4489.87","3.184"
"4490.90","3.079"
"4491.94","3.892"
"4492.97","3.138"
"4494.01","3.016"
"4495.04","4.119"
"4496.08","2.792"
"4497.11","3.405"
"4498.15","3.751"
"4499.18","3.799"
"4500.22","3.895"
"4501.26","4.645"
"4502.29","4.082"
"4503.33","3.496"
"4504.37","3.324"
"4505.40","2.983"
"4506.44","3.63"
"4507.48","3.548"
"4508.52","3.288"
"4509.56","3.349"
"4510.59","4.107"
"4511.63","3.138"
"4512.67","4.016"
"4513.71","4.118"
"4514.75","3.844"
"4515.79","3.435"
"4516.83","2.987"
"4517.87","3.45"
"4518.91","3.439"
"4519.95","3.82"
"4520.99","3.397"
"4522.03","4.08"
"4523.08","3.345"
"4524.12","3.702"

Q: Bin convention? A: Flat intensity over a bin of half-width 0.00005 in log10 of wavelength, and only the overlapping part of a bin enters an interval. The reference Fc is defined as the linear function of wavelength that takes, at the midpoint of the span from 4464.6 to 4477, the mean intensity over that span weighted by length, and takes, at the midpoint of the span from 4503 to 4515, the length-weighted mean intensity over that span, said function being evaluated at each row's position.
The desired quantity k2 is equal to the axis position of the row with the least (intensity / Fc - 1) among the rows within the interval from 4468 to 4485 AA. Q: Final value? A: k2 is 4474.39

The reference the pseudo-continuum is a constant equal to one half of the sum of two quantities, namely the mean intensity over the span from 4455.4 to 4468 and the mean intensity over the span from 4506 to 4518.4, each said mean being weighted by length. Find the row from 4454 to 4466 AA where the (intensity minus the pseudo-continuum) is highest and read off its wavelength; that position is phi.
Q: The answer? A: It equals 4464.10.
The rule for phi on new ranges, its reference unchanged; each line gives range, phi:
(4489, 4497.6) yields 4495.04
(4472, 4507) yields 4501.26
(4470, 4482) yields 4473.36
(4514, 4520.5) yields 4514.75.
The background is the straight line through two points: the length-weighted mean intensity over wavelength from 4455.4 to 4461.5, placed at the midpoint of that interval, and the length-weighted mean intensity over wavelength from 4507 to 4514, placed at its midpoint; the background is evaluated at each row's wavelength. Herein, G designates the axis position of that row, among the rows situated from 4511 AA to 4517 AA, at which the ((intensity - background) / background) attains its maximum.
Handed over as 4513.71 AA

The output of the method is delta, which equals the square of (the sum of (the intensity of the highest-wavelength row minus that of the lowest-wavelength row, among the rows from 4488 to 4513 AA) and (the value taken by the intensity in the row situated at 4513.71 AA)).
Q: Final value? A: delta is 14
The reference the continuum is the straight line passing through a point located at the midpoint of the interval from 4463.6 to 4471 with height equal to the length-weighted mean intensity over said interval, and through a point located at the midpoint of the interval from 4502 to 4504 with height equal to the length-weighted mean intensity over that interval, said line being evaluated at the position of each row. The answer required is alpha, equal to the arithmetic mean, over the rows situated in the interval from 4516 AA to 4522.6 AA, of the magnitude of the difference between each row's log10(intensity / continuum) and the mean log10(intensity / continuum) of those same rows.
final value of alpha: 0.0331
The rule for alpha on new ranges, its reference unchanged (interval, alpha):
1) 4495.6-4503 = 0.0460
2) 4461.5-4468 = 0.0469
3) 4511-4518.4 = 0.0446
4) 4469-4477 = 0.0406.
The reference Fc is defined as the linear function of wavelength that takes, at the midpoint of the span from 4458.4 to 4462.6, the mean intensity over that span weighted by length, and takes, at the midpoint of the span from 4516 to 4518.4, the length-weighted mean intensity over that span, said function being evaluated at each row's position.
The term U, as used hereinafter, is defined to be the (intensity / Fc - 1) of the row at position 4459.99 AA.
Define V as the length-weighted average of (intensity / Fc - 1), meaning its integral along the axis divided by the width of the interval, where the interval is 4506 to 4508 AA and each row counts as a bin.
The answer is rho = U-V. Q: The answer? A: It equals -0.13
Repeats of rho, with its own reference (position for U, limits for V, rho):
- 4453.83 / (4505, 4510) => -0.02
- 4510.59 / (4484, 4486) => 0.06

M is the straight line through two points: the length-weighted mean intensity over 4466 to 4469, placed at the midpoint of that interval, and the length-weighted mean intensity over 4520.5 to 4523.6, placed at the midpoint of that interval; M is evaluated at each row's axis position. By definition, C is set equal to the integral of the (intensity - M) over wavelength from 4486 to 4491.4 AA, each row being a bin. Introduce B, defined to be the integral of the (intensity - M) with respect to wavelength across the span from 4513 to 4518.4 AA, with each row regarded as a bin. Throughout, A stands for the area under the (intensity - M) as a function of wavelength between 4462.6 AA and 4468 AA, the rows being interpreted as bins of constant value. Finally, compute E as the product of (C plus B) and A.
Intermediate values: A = 1.53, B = 0.2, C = 2.1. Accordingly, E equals 3.4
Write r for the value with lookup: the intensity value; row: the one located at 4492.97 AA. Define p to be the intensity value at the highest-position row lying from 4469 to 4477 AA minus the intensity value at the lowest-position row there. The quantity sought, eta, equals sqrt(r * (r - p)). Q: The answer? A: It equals 2.8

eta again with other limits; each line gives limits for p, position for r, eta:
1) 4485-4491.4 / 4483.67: 4.2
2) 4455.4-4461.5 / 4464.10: 4.3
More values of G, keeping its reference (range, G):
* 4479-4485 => 4482.64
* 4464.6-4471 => 4465.13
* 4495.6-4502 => 4501.26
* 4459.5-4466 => 4464.10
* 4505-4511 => 4510.59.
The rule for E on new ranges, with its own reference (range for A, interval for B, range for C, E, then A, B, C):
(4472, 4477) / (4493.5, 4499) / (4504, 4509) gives -0.6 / 1.32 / 0.2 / -0.6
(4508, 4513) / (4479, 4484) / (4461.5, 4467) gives 0.6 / 0.25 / 1.3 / 1.3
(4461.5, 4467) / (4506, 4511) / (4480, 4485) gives 2.5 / 1.30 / 0.4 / 1.5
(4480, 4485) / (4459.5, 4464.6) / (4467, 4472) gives 0.6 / 1.52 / -0.2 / 0.6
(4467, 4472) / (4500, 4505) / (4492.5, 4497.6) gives 1.0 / 0.63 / 2.1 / -0.5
